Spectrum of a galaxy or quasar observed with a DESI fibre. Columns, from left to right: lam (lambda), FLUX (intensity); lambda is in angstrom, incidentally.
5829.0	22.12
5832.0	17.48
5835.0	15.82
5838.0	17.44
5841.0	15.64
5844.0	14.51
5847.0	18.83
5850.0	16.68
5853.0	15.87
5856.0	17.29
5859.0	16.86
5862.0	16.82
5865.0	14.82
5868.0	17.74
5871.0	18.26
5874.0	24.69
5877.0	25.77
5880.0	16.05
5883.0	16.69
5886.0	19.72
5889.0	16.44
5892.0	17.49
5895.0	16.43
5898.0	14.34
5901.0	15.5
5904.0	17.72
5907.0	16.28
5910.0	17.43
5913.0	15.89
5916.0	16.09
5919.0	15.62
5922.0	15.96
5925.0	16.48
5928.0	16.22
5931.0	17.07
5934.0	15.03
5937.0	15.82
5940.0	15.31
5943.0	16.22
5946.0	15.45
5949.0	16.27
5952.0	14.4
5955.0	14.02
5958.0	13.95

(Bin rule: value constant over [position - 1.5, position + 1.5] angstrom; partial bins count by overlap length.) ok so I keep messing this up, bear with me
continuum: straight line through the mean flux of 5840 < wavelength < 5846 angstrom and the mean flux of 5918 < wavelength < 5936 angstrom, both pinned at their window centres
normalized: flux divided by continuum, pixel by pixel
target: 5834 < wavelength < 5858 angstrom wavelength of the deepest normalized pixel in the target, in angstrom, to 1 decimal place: 5844.0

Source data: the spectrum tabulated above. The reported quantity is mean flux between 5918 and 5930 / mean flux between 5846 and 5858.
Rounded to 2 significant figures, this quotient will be 0.94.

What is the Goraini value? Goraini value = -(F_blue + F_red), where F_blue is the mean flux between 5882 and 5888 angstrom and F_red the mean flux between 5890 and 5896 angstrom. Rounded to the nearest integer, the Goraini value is -35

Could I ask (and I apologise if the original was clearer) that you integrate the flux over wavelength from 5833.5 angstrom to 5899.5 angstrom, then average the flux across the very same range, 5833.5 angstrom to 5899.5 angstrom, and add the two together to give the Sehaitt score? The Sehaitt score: 1170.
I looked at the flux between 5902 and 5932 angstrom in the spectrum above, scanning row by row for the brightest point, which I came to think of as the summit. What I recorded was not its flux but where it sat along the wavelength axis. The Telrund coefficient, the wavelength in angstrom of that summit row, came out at 5904.0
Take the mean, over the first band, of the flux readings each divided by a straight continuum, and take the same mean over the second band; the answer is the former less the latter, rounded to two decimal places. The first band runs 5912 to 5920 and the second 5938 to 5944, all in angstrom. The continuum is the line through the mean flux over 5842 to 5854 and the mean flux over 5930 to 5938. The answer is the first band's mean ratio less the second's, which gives 0.00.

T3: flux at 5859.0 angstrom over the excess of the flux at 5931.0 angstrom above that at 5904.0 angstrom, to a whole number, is -26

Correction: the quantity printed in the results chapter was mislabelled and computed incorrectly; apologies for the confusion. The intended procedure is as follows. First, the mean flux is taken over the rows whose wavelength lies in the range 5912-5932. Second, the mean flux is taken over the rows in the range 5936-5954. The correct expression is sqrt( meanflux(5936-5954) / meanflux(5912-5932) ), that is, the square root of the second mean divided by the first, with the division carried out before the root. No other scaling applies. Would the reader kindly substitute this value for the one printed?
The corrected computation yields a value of 0.98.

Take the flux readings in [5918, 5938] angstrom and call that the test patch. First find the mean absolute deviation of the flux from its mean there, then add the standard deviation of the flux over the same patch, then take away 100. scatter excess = -98.9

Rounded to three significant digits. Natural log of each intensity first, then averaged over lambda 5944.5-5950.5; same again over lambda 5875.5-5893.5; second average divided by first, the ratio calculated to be 1.05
